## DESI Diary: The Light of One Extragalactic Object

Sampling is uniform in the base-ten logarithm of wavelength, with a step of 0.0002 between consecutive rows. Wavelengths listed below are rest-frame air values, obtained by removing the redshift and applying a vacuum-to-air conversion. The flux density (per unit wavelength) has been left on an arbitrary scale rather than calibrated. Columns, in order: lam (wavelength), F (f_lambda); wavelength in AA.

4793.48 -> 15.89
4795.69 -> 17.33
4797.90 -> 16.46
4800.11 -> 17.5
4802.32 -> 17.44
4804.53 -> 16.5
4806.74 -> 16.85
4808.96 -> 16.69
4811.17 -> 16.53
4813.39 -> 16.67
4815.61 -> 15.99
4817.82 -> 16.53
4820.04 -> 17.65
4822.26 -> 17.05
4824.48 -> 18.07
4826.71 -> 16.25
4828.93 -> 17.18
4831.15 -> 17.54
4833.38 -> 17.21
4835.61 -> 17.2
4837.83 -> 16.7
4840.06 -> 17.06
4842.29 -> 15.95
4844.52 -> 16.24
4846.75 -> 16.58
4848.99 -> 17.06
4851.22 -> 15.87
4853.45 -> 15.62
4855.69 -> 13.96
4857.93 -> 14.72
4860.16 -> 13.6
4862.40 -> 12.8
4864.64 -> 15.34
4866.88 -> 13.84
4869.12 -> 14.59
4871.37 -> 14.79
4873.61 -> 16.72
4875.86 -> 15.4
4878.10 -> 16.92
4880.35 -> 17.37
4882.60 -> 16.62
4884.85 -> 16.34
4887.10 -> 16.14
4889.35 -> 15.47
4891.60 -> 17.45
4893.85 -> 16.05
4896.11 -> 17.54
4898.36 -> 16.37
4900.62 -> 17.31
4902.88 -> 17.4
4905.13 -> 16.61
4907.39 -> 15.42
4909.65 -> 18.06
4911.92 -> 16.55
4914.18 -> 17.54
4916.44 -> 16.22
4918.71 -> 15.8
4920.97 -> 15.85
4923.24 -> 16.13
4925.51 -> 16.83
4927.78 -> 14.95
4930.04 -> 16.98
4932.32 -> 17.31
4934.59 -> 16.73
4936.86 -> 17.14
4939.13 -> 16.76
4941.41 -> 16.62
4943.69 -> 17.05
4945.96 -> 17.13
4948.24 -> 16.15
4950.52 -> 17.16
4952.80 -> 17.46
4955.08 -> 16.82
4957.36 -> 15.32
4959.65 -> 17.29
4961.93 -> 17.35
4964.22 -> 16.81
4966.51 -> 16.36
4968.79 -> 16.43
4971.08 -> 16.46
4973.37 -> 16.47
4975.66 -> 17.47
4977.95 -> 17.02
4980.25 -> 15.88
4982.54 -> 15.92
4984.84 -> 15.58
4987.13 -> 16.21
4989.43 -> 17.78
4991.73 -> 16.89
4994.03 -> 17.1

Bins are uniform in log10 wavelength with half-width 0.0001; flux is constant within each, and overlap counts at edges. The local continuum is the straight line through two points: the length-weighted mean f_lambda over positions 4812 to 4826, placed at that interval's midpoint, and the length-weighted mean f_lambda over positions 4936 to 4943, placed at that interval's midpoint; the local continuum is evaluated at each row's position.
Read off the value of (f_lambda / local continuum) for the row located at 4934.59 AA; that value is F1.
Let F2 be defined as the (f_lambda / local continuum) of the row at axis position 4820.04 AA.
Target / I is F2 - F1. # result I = 0.05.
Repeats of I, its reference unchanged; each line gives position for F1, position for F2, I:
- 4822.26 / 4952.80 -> 0.03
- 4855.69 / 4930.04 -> 0.18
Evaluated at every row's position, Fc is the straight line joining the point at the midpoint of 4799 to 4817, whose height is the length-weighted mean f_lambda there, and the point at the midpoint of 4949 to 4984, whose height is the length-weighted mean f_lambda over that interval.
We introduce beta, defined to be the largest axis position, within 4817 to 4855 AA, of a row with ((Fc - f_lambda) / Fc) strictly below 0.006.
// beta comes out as 4848.99 AA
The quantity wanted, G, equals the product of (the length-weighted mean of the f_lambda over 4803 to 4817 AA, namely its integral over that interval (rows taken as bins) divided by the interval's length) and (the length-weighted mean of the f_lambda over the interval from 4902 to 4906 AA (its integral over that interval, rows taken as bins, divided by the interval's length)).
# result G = 282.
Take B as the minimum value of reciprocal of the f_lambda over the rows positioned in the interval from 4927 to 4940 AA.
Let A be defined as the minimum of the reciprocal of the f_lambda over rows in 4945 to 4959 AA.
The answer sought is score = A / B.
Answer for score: 0.99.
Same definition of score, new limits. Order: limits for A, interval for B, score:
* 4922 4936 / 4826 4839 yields 1.01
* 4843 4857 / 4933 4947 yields 1.00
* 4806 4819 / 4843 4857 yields 1.01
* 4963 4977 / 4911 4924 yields 1.00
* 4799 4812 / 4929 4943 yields 0.99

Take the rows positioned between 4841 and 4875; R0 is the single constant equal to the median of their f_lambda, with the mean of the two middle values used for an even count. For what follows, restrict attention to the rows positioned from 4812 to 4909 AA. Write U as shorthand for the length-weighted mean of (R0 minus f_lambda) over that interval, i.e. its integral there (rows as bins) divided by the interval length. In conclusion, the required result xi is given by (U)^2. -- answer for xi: 0.8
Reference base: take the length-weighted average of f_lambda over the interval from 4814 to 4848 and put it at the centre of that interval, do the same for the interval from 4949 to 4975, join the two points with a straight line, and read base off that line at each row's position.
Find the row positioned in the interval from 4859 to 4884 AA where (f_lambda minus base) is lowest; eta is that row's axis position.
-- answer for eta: 4862.40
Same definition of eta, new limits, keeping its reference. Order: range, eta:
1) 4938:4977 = 4957.36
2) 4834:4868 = 4862.40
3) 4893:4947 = 4927.78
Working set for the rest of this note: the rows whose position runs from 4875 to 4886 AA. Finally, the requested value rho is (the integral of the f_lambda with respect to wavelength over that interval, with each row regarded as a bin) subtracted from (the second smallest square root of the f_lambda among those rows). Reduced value -178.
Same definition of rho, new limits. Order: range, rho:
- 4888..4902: -230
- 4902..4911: -148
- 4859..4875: -229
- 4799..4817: -298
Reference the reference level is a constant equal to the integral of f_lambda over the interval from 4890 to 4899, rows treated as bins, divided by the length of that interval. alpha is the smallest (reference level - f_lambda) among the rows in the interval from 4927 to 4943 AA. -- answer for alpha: -0.5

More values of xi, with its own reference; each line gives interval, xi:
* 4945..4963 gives 2.2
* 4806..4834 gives 2.5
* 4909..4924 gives 1.5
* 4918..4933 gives 0.8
